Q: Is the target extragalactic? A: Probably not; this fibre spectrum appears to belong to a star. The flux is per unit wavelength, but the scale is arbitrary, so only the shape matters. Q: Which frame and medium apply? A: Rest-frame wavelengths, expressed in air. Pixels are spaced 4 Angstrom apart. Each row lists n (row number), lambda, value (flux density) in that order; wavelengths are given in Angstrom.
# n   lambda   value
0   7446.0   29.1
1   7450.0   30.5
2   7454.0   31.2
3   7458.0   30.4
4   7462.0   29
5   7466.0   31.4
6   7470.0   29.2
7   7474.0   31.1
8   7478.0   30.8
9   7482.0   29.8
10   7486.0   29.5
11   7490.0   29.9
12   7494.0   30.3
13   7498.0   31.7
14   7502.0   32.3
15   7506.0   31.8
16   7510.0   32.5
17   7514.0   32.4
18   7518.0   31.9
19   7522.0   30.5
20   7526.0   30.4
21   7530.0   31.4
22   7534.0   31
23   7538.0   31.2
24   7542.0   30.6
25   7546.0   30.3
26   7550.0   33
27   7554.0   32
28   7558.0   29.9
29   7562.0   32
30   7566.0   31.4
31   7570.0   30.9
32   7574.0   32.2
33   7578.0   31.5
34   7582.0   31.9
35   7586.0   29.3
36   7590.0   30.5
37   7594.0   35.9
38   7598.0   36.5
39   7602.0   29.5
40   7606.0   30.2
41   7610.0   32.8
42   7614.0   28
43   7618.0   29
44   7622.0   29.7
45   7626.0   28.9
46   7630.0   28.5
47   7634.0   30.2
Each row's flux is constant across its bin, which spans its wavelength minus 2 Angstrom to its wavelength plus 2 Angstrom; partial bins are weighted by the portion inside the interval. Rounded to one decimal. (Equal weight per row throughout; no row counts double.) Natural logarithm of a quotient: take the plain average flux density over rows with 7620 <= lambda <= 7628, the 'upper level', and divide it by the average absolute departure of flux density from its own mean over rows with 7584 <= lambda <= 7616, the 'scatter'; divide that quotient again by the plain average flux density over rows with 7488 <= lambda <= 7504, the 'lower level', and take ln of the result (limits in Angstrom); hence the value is -1.0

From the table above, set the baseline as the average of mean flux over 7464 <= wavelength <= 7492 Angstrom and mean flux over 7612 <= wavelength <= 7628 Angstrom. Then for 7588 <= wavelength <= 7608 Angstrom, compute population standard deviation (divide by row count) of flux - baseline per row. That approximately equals 3.0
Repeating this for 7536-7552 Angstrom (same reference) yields 1.0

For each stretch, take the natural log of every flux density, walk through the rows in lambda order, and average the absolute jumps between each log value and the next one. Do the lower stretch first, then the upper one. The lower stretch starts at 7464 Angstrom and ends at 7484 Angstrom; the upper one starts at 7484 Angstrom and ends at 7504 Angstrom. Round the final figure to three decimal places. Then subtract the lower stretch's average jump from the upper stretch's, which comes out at -0.022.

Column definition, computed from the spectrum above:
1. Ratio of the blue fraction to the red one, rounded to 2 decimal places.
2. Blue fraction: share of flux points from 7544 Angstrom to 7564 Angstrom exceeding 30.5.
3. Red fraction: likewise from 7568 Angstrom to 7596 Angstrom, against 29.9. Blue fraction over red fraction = 0.70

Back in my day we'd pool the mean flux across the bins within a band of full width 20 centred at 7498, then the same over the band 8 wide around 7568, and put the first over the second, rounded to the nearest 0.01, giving 1.00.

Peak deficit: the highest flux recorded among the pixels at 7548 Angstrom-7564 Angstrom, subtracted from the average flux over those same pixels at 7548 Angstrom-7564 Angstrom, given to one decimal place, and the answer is -1.3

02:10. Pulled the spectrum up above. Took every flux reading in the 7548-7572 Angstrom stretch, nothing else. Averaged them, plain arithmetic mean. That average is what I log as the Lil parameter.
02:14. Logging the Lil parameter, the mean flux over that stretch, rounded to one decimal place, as 31.5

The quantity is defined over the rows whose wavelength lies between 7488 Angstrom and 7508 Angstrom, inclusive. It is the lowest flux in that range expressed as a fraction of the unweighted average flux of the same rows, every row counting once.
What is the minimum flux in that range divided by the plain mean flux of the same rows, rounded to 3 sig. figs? 0.958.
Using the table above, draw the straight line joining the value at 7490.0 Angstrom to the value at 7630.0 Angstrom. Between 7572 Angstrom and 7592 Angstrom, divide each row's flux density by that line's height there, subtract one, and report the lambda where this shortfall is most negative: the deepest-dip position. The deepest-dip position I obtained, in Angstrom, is 7586.0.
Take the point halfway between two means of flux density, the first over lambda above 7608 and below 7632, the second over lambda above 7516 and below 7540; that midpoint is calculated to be 30.3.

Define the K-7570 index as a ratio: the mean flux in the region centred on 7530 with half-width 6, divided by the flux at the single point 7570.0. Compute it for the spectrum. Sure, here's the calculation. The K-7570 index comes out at 1.00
